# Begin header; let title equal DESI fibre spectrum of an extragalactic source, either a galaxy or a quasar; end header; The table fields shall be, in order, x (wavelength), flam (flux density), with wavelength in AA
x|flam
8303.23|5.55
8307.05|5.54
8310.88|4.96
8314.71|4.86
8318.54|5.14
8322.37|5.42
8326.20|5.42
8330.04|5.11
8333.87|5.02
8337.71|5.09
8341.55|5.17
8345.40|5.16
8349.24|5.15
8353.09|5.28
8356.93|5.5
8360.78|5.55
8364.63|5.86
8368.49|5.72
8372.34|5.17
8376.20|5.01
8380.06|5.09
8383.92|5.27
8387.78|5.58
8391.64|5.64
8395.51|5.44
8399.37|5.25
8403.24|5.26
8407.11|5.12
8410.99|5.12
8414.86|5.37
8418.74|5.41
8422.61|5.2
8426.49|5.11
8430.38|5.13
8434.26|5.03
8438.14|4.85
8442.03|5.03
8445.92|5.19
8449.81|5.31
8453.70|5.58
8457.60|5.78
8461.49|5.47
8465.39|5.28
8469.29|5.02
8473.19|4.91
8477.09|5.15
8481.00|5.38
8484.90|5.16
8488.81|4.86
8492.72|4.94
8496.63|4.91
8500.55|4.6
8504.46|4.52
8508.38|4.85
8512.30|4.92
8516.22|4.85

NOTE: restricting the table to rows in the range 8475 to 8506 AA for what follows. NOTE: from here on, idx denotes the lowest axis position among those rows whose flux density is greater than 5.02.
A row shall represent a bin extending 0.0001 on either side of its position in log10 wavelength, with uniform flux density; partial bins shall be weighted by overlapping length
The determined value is 8477.09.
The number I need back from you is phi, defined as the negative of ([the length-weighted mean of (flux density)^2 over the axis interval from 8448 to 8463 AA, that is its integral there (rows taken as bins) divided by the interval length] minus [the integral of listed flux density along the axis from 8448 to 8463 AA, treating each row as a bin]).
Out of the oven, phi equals 52.4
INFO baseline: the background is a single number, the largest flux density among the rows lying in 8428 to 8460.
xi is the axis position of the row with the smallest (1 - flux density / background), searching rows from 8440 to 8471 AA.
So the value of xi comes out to 8457.60 AA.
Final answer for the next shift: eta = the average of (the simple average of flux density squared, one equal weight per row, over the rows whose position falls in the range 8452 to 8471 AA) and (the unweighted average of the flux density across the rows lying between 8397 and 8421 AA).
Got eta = 17.4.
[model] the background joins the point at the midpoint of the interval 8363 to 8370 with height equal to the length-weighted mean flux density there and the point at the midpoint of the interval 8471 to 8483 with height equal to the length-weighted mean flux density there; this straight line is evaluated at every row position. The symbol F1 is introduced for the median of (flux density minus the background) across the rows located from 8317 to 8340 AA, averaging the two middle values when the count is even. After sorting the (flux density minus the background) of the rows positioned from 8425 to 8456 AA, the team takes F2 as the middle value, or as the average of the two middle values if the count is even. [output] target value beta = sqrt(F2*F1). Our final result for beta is 0.51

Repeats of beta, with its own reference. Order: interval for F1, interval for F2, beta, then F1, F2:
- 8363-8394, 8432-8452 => 0.28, -0.25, -0.32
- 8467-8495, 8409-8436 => 0.18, -0.12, -0.29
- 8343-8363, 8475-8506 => 0.26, -0.58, -0.12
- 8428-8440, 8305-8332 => 0.57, -0.36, -0.89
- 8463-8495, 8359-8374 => 0.09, -0.06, -0.16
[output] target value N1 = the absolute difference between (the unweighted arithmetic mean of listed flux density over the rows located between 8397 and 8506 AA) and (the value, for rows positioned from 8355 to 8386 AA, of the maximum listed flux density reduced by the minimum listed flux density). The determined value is 4.3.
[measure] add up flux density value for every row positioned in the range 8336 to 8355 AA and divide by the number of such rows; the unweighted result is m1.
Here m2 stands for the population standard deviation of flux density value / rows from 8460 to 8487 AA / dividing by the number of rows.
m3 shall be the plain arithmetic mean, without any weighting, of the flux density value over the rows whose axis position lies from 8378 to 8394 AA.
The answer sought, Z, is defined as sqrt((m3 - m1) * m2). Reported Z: 0.20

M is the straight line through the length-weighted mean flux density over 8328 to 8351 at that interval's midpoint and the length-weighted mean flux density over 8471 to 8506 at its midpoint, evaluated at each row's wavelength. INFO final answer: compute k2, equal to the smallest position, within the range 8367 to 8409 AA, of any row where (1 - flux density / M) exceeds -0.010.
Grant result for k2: 8376.20 AA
